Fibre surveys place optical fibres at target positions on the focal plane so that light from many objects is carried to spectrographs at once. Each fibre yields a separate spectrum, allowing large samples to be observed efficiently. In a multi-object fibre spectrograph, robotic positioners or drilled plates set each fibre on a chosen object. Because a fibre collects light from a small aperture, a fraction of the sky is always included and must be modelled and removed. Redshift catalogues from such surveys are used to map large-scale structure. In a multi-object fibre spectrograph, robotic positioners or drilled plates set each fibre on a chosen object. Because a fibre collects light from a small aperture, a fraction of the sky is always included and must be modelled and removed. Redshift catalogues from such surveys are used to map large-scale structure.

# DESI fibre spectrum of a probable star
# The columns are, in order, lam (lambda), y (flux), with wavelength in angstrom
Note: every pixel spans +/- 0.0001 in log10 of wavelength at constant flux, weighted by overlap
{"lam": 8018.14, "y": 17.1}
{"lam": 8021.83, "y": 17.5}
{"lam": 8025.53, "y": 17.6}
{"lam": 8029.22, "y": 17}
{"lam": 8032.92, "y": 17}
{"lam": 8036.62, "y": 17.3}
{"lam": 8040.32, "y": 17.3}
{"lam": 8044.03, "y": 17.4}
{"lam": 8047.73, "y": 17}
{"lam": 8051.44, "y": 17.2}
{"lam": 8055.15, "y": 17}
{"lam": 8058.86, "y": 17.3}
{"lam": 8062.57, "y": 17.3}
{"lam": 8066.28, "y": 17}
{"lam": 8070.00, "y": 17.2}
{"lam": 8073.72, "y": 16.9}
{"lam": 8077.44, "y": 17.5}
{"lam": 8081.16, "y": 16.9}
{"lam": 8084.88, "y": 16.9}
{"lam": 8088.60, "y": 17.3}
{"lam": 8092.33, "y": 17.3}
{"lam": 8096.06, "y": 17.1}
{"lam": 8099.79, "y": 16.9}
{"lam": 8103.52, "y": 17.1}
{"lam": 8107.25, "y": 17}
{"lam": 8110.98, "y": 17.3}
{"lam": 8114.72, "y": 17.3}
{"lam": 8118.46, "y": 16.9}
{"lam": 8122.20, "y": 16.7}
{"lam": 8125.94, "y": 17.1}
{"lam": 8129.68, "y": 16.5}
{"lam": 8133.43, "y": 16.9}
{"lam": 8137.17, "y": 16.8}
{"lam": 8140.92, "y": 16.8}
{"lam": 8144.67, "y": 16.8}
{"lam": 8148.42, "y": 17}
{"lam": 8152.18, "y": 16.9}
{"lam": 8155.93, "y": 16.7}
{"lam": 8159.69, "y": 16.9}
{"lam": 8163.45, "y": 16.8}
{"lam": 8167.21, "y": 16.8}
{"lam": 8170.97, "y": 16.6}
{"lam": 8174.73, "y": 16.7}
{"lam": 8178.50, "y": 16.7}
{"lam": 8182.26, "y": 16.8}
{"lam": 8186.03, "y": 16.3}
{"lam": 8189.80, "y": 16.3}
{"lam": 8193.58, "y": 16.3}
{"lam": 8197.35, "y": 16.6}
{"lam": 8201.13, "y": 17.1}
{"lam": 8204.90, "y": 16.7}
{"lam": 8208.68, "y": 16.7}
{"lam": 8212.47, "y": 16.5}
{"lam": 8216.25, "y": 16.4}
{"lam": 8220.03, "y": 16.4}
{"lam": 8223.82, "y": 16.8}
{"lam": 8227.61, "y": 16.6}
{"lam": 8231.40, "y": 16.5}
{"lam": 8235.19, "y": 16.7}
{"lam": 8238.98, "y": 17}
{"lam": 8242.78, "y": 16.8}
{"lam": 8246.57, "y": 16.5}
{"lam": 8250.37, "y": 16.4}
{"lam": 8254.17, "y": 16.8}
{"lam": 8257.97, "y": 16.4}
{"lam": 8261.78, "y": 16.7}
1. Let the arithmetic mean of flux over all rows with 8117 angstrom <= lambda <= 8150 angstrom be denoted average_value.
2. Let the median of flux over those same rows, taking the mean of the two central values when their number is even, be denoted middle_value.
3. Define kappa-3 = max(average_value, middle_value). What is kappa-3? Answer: 16.8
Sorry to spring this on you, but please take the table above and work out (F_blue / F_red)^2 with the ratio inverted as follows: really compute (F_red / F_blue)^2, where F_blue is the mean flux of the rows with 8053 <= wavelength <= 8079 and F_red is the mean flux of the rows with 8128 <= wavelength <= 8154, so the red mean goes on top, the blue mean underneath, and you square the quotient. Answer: 0.959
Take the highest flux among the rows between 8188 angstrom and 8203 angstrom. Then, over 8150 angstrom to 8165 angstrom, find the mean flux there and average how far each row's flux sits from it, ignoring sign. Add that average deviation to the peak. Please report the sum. 17.2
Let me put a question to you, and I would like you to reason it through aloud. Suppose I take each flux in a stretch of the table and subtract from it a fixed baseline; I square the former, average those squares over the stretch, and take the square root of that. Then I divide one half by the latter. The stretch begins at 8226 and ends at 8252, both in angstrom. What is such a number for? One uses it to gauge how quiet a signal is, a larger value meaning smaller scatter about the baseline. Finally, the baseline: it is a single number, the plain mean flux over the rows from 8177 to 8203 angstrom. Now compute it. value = 2.5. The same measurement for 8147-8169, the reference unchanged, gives 1.8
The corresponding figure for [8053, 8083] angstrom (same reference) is 0.8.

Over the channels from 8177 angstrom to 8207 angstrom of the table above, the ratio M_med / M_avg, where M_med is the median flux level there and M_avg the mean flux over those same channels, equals 1.003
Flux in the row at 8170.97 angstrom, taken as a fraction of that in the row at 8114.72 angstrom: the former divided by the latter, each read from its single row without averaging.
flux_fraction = 0.96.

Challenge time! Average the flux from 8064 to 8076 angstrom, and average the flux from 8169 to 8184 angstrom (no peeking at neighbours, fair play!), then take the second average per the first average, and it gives 0.980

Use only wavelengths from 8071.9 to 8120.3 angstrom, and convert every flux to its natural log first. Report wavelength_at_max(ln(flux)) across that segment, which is 8077.44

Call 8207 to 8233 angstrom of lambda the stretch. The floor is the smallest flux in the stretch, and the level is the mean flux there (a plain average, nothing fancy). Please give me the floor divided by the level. 0.991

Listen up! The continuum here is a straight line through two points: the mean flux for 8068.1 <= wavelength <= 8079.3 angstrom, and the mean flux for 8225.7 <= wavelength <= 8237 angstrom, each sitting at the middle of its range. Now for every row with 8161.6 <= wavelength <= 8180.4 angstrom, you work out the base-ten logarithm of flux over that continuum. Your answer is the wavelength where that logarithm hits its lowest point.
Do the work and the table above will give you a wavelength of 8170.97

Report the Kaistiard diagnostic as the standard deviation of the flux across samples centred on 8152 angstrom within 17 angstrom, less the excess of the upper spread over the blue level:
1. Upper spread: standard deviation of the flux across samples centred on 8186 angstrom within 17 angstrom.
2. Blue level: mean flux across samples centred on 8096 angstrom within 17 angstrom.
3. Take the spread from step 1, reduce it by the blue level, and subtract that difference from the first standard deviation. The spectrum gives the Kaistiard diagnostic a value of 16.9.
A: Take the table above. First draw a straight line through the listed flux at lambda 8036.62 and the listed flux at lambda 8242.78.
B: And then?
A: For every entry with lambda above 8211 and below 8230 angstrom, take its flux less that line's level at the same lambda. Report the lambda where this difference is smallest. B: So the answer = 8216.25 angstrom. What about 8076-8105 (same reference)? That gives 8081.16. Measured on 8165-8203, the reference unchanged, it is 8186.03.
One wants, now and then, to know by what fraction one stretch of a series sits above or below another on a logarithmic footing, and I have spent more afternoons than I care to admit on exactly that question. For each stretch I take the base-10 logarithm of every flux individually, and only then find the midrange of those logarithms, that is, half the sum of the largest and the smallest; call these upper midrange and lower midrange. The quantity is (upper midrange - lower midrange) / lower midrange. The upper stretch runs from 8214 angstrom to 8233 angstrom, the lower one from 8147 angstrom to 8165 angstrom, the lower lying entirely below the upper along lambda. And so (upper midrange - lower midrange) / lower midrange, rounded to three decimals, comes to -0.005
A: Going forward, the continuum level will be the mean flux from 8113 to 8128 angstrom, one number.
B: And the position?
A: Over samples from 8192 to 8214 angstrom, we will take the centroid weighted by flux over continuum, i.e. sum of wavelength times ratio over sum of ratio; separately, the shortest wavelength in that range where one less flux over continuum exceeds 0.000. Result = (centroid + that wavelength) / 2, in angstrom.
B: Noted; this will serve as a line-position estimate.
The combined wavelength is 8198.3 angstrom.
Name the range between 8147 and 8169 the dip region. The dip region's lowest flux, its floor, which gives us 16.7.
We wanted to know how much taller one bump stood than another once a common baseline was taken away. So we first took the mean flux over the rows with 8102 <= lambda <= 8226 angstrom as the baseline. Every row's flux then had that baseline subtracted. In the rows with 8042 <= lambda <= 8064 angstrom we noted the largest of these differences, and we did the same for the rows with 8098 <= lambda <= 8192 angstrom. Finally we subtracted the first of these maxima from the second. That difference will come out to -0.10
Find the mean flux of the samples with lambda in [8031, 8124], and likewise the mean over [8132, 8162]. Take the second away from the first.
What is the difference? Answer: 0.27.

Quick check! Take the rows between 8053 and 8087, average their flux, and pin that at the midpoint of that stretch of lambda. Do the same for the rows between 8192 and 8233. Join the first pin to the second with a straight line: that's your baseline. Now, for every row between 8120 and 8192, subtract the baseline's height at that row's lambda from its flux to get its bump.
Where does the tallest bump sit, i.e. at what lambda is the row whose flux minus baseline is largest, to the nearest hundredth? 8125.94 angstrom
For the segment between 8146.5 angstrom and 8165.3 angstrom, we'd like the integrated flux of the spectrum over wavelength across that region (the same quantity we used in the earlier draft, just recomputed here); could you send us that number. 317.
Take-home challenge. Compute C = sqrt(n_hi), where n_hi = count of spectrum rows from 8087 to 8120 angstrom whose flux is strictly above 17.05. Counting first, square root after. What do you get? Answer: 2.4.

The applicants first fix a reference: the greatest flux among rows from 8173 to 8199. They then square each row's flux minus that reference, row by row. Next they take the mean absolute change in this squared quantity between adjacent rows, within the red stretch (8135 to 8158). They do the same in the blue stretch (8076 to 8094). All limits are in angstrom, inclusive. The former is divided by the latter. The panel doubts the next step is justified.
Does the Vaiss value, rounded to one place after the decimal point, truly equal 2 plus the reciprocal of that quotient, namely 14.9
